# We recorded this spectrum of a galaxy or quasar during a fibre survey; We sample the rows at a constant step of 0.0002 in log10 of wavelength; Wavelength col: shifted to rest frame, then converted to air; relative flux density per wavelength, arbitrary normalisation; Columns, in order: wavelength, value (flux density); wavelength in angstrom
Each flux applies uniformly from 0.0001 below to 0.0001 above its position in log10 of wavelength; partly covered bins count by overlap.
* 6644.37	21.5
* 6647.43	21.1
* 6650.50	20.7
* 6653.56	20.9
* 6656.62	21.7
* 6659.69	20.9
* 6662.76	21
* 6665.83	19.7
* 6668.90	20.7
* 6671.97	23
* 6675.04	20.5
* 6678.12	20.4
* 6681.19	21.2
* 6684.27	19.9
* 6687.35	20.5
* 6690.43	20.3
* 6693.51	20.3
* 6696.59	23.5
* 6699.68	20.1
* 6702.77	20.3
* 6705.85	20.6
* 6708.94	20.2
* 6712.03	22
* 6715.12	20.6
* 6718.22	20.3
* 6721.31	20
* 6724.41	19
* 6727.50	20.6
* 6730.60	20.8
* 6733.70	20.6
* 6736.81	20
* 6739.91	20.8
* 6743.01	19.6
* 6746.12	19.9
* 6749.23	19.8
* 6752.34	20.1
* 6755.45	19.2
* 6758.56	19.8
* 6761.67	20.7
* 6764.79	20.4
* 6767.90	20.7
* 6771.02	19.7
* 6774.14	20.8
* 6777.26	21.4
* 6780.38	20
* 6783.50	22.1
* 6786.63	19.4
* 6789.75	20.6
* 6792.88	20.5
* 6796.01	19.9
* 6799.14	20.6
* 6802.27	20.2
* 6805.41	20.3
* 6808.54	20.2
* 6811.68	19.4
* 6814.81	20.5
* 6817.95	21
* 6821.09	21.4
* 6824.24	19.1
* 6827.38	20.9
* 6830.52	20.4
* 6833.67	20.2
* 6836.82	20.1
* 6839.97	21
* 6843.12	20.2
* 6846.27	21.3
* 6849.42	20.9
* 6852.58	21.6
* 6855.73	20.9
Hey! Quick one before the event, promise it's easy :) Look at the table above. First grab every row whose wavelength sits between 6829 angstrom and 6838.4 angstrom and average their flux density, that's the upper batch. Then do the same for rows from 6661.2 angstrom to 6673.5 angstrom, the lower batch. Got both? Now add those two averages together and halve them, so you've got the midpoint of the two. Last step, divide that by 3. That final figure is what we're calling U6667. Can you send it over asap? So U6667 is 6.89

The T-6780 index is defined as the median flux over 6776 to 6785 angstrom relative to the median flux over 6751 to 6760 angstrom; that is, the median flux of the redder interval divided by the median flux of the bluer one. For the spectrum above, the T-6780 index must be 1.08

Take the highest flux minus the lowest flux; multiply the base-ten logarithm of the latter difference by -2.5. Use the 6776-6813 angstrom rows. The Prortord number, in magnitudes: -1.1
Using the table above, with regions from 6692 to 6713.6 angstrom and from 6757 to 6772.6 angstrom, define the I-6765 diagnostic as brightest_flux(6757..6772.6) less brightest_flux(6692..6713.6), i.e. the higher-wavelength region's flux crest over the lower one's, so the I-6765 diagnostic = -2.80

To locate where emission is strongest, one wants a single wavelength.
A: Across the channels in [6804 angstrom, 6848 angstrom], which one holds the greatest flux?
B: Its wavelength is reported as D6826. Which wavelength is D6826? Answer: 6821.09 angstrom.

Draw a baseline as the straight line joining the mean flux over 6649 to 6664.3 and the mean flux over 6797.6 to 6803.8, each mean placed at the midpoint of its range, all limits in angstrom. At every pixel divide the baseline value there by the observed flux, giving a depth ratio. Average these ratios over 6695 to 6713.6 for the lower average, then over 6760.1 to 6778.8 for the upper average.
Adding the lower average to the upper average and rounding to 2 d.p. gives 1.99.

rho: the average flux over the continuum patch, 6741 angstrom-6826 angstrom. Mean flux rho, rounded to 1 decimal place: 20.3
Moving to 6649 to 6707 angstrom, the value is 20.9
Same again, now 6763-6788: 20.6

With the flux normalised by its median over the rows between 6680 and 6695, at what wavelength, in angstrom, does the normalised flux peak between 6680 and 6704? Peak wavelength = 6696.59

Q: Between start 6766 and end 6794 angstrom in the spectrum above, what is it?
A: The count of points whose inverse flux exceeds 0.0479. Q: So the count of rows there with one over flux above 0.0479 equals 7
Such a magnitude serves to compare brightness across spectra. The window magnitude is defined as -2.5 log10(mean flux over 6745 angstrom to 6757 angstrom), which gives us -3.24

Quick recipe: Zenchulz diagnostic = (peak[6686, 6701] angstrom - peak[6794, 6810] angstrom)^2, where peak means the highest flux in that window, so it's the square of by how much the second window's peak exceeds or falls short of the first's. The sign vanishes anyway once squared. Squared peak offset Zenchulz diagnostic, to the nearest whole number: 8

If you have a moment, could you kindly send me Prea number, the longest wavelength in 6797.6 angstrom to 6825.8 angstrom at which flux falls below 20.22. 6824.24 angstrom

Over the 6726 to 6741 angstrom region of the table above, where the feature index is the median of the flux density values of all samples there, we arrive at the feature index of 20.6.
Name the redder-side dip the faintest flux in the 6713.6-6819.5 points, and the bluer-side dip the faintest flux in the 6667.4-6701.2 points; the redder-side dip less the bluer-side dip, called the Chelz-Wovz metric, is -0.90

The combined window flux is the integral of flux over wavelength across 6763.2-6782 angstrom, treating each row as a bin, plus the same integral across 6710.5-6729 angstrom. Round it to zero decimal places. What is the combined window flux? 763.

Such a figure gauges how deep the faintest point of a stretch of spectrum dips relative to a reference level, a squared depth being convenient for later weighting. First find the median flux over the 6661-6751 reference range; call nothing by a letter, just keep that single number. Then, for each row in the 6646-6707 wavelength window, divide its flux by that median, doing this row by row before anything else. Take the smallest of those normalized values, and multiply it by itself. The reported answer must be 0.933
